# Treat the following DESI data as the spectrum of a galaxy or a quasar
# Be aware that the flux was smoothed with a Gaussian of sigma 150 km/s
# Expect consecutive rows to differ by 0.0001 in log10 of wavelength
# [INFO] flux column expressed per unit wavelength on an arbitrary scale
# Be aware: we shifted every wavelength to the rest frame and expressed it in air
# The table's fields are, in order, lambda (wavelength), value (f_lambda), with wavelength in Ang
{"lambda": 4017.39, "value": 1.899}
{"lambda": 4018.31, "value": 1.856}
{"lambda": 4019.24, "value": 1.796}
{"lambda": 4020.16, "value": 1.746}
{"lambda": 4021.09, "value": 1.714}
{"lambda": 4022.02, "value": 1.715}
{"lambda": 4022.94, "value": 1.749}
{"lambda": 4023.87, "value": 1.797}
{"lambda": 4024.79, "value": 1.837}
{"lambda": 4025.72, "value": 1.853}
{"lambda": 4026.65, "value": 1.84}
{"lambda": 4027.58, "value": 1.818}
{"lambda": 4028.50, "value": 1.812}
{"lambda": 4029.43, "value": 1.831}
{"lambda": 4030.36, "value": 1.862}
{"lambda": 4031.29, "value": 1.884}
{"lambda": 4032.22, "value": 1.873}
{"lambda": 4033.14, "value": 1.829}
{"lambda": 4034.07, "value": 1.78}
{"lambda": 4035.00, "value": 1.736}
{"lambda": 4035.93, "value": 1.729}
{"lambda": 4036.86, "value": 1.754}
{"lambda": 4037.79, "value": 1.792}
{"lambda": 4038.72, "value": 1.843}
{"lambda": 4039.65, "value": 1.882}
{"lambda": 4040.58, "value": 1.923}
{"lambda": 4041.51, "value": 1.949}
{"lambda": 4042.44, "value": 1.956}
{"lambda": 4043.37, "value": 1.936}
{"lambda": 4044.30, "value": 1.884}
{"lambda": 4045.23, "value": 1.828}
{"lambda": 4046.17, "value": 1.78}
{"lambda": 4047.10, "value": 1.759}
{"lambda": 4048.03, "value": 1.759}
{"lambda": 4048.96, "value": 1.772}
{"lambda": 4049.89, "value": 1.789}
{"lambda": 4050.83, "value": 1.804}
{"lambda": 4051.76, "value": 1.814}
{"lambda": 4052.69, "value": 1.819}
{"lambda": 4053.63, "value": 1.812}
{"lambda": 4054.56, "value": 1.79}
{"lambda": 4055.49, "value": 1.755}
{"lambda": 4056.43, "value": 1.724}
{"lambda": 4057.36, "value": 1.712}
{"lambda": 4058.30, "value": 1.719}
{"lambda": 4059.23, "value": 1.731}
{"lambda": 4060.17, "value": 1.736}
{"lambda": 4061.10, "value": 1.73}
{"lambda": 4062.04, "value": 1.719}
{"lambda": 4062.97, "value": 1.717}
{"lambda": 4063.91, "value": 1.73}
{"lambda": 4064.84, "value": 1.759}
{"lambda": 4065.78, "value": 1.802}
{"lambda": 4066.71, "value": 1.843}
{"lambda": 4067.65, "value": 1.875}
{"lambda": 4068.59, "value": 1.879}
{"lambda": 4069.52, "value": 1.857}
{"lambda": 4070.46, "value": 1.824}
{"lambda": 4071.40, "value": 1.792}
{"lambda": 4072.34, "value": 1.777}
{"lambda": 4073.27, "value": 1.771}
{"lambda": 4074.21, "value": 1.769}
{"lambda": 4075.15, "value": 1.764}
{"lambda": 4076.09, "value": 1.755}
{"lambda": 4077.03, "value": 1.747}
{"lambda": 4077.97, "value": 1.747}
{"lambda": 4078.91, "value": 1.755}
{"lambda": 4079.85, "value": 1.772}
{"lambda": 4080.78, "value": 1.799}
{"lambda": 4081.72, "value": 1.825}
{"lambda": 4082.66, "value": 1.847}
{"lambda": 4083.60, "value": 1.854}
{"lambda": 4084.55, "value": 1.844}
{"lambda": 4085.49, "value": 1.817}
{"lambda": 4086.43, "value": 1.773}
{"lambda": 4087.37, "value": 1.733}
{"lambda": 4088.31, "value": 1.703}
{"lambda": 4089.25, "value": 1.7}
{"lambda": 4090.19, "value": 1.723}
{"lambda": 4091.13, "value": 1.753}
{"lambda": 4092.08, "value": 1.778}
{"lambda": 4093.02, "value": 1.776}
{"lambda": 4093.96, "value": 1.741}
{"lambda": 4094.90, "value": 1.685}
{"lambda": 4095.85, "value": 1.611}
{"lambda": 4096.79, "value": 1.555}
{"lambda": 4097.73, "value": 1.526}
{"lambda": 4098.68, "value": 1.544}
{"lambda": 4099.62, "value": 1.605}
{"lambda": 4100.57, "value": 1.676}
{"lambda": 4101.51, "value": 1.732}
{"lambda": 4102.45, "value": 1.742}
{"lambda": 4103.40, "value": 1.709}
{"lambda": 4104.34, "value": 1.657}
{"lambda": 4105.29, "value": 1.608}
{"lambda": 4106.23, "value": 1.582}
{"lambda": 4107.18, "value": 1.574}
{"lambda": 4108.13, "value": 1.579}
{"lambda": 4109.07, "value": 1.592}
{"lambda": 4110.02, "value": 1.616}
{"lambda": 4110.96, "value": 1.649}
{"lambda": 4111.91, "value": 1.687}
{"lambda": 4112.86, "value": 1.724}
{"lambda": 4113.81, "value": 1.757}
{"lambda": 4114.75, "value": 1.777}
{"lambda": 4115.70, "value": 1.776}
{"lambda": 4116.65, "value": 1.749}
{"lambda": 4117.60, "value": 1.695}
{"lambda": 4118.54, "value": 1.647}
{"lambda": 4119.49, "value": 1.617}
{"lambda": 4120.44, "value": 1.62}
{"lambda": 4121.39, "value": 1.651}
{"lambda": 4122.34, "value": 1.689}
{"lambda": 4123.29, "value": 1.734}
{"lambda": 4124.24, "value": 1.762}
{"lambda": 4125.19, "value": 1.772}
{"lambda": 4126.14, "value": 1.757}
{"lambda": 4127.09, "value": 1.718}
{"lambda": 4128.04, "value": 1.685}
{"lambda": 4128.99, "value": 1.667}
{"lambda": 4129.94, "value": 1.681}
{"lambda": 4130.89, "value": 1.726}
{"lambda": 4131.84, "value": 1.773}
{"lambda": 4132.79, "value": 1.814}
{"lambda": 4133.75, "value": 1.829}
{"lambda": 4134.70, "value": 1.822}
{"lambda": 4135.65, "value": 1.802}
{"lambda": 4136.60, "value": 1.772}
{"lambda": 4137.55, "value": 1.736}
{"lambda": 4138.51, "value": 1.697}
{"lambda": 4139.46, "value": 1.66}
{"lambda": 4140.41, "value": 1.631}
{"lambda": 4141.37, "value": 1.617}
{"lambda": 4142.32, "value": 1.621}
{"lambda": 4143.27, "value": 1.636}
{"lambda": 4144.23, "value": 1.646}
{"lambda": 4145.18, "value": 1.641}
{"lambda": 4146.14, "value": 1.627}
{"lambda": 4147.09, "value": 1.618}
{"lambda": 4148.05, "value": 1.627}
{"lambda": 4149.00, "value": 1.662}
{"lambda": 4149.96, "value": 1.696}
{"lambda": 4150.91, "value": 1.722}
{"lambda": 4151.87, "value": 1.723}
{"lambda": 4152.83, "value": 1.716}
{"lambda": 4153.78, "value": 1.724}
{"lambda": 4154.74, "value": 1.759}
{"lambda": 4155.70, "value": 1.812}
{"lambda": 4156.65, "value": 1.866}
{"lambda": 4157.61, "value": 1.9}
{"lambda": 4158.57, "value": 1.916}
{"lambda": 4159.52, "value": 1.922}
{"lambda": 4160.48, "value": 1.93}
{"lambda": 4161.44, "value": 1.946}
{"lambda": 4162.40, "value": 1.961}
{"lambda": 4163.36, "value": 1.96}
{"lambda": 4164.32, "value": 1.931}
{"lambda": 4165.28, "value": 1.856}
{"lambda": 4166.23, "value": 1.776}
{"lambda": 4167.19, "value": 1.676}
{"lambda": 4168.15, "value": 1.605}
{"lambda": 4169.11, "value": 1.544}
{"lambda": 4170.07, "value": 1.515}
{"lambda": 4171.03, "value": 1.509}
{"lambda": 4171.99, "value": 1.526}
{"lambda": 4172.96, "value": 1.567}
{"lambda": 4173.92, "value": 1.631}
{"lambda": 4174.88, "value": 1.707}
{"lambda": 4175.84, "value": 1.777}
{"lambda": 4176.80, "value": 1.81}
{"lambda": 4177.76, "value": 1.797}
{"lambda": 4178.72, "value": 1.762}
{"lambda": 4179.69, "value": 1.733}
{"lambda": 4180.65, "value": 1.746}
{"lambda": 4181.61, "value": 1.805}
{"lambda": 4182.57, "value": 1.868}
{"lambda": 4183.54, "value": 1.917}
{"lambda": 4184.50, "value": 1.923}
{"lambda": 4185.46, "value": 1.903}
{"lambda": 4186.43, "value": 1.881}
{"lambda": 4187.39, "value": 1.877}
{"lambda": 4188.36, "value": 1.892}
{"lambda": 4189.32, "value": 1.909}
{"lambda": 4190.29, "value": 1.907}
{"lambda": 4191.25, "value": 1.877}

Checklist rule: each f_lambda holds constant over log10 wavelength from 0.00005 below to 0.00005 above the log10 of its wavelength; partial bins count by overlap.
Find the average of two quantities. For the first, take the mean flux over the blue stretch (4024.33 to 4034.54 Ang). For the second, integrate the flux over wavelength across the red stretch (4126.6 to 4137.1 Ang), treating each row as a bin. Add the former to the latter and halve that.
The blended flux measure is 10.1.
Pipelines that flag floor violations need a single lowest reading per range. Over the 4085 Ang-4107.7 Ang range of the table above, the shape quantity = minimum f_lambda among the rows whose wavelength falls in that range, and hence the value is 1.526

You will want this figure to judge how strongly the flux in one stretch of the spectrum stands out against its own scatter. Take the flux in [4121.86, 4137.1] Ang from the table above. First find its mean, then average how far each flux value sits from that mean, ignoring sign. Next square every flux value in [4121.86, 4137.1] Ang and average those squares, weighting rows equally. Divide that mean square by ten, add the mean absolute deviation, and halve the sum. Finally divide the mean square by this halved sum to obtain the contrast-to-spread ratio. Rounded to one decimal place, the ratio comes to 17.5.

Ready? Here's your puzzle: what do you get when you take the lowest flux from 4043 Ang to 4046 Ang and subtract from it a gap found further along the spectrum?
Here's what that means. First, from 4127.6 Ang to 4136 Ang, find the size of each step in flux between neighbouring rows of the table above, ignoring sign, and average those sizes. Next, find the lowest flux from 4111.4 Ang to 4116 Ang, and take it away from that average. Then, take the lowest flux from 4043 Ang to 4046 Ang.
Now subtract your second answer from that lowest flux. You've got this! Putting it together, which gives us 3.49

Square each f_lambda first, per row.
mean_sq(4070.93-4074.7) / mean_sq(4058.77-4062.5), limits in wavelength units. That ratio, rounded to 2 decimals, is 1.06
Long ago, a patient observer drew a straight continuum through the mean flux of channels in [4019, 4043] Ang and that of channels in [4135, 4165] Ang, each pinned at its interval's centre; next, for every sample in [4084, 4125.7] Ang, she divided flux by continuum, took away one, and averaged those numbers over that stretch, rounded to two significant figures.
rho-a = -0.053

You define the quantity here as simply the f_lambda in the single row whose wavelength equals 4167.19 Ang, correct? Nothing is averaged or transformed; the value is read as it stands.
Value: 1.676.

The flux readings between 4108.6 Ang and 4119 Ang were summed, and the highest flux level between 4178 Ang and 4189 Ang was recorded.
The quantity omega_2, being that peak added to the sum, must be 20.6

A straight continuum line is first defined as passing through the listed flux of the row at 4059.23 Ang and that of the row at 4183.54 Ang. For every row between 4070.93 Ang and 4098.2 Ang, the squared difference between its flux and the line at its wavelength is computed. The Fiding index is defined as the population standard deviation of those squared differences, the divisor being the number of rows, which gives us 0.016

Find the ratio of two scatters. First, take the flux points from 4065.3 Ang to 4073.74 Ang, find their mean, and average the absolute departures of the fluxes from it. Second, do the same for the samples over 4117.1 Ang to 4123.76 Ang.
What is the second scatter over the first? 1.0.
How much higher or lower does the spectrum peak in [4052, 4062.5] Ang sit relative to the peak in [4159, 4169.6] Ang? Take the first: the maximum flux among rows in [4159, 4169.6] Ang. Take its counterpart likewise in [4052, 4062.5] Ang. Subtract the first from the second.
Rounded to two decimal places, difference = -0.14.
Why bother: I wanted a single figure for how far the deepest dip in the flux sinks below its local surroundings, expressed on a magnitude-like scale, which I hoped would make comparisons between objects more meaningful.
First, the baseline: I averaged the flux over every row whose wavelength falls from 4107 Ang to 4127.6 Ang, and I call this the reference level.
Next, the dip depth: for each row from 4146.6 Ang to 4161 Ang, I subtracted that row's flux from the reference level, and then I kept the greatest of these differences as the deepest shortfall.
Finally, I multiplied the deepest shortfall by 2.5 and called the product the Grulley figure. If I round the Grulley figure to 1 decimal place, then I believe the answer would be 0.2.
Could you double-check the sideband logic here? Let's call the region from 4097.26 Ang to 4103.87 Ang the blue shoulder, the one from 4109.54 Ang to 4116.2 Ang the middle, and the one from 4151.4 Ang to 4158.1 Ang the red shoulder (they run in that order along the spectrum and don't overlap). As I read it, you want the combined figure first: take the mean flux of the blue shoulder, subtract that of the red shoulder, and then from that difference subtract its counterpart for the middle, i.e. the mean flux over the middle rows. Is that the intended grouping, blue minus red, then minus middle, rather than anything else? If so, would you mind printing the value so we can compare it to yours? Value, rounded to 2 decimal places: -1.85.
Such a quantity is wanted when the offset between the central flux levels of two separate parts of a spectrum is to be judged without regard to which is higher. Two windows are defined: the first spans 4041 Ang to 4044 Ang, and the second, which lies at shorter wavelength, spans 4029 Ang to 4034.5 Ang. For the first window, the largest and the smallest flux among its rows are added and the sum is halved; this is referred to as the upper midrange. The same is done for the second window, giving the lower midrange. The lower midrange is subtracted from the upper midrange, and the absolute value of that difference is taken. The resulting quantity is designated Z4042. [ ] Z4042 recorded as 0.11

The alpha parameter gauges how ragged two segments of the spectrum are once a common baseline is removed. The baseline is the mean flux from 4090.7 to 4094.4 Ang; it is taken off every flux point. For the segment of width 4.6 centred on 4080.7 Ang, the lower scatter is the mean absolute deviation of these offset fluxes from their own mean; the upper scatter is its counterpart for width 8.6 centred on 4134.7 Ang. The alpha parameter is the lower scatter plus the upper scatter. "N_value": 0.067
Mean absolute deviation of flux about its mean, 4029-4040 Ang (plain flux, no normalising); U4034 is 0.048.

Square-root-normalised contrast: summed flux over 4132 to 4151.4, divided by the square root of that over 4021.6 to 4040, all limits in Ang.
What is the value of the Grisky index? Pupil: 5.63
